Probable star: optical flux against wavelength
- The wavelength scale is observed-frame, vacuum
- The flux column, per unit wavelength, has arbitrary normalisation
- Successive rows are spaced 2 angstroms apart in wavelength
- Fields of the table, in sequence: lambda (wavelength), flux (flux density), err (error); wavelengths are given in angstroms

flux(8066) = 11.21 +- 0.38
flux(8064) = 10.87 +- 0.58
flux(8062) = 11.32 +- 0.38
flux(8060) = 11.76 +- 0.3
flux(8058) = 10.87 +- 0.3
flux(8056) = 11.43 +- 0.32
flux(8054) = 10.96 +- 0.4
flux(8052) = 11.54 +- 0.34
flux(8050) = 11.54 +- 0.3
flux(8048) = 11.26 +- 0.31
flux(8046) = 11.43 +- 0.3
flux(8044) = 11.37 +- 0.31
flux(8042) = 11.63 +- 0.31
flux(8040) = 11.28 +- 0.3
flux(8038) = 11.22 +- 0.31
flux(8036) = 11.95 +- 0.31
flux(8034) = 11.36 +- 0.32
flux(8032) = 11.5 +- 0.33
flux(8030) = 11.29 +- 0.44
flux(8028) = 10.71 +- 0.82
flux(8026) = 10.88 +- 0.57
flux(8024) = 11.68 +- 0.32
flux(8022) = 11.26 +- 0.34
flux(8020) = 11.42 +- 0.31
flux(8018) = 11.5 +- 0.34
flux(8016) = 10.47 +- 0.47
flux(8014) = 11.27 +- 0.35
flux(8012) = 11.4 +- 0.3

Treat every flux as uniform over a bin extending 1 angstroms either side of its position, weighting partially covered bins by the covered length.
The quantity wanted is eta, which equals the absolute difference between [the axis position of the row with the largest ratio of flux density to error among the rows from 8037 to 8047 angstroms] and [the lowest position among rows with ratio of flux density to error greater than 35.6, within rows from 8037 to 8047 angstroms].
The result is 8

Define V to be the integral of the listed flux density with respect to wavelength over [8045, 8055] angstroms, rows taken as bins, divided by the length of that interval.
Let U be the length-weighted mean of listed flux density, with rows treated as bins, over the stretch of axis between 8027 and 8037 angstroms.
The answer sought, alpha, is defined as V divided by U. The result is 1.00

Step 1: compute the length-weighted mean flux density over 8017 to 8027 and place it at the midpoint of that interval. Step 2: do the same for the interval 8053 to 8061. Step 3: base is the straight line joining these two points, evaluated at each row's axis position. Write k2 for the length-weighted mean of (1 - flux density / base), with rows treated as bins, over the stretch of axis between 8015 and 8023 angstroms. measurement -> 0.017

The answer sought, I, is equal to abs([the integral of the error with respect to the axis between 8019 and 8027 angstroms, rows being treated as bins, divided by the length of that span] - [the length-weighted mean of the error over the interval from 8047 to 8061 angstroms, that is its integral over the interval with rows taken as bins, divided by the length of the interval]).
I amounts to 0.06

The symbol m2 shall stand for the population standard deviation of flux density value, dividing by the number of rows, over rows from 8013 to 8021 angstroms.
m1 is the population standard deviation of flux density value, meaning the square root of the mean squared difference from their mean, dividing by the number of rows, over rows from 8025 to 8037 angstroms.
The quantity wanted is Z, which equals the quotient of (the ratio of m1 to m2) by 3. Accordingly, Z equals 0.3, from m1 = 0.41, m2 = 0.41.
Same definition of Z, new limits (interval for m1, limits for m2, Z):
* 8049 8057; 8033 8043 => 0.3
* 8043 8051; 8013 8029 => 0.1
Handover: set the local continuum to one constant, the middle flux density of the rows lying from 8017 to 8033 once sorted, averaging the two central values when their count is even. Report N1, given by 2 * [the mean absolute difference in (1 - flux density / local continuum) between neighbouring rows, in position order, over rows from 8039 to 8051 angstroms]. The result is 0.039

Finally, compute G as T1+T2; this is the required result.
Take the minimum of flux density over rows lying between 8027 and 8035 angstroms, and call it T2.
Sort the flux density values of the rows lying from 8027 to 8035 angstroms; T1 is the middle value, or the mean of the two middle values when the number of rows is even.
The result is 22.0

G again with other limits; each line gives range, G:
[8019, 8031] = 22.0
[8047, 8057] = 22.4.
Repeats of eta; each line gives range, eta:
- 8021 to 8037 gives 12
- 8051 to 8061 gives 4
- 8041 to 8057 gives 8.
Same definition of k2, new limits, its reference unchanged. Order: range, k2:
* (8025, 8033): 0.021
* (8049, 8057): -0.009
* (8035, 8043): -0.019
